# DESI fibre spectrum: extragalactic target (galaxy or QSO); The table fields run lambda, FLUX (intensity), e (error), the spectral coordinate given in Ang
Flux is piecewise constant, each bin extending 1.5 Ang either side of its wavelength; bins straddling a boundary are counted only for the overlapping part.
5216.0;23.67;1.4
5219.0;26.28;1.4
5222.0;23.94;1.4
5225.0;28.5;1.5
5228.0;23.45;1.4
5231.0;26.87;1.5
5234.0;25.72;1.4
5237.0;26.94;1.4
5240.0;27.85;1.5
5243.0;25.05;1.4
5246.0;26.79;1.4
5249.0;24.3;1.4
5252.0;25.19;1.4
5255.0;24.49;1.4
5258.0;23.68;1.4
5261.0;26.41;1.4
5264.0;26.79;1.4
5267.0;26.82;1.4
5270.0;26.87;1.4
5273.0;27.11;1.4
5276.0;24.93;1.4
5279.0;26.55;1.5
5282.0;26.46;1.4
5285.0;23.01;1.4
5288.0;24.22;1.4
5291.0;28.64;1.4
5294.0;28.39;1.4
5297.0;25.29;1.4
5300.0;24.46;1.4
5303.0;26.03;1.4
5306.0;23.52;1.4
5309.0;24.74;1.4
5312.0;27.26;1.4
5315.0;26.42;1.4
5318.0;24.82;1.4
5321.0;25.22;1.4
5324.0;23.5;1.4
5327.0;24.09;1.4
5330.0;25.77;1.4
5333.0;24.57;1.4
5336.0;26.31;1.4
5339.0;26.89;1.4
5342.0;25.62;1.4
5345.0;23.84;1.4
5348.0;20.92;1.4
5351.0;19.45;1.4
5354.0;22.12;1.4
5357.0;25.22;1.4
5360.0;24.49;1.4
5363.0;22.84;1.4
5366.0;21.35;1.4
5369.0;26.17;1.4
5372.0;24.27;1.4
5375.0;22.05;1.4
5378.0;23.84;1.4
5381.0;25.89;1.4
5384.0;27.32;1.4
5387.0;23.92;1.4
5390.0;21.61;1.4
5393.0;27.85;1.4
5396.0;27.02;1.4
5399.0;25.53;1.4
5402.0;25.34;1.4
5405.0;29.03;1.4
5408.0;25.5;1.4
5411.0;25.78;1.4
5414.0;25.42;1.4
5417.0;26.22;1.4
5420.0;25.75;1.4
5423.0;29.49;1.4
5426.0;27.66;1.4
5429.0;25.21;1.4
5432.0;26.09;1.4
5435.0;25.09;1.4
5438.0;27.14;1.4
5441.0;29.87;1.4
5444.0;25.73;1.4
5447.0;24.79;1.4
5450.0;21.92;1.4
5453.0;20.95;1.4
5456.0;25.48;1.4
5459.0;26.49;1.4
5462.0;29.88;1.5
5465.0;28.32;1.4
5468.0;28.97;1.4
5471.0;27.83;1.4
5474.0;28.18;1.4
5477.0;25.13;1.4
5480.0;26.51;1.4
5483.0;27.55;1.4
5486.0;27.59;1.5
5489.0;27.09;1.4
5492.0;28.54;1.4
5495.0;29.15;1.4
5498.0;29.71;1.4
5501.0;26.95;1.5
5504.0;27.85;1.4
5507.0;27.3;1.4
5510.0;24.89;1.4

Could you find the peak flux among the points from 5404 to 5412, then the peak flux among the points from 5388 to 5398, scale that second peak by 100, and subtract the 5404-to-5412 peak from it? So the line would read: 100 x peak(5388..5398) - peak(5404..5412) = 2756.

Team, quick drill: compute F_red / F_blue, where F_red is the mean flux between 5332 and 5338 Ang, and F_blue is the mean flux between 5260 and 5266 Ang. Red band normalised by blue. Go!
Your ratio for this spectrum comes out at 0.96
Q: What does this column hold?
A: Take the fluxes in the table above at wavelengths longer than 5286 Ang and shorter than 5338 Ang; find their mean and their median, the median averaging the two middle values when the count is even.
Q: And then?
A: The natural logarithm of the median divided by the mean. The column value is -0.010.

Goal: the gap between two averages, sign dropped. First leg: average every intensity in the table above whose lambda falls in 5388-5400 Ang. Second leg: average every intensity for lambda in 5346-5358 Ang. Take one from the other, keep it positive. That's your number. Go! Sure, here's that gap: 3.6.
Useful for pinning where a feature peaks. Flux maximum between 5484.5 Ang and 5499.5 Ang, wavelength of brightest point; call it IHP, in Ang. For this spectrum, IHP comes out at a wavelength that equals 5498.0 Ang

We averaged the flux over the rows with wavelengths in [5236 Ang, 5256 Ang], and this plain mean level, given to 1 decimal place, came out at 25.8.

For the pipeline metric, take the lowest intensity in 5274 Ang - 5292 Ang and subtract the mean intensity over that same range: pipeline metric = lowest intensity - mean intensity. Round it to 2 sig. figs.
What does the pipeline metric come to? -2.6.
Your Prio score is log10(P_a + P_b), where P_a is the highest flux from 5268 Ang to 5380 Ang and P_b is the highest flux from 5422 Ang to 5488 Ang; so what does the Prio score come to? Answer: 1.77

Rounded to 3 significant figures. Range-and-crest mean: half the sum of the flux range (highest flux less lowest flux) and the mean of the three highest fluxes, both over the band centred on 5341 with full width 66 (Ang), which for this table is 17.3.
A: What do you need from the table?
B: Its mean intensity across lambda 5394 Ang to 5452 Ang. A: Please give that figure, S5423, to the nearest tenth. 26.2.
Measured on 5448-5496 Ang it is 26.8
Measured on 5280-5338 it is 25.4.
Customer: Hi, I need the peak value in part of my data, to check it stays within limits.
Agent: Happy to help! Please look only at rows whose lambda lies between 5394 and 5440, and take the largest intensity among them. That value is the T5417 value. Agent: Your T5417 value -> 29.49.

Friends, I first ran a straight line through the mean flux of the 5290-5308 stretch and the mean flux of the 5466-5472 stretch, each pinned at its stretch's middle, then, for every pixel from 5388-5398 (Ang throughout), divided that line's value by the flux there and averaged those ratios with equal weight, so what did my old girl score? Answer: 1.09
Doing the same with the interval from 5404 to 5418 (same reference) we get 1.05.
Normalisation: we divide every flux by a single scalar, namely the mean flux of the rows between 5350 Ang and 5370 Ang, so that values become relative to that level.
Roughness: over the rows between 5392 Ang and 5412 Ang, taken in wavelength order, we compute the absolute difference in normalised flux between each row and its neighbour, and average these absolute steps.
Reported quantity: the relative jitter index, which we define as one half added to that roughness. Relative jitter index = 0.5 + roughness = 0.57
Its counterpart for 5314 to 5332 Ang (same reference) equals 0.55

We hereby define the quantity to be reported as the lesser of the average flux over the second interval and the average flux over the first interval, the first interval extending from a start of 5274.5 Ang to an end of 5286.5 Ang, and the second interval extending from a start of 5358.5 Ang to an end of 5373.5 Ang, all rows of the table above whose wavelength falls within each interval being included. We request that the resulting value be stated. 23.8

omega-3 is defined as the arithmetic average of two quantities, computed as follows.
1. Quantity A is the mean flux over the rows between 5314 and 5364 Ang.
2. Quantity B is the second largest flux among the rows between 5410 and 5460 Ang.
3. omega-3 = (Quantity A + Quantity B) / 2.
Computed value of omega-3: 26.9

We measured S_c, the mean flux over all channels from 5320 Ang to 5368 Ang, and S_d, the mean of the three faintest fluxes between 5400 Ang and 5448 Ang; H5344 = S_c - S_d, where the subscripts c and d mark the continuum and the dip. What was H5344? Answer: -1.1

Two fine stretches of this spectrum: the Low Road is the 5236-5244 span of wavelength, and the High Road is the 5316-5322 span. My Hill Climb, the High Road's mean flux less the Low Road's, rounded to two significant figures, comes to -1.6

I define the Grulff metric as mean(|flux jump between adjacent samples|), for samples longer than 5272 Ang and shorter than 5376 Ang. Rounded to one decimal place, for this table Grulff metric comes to 1.8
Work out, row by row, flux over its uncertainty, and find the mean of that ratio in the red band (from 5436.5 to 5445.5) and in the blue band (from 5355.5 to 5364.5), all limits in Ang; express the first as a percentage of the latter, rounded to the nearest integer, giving 114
